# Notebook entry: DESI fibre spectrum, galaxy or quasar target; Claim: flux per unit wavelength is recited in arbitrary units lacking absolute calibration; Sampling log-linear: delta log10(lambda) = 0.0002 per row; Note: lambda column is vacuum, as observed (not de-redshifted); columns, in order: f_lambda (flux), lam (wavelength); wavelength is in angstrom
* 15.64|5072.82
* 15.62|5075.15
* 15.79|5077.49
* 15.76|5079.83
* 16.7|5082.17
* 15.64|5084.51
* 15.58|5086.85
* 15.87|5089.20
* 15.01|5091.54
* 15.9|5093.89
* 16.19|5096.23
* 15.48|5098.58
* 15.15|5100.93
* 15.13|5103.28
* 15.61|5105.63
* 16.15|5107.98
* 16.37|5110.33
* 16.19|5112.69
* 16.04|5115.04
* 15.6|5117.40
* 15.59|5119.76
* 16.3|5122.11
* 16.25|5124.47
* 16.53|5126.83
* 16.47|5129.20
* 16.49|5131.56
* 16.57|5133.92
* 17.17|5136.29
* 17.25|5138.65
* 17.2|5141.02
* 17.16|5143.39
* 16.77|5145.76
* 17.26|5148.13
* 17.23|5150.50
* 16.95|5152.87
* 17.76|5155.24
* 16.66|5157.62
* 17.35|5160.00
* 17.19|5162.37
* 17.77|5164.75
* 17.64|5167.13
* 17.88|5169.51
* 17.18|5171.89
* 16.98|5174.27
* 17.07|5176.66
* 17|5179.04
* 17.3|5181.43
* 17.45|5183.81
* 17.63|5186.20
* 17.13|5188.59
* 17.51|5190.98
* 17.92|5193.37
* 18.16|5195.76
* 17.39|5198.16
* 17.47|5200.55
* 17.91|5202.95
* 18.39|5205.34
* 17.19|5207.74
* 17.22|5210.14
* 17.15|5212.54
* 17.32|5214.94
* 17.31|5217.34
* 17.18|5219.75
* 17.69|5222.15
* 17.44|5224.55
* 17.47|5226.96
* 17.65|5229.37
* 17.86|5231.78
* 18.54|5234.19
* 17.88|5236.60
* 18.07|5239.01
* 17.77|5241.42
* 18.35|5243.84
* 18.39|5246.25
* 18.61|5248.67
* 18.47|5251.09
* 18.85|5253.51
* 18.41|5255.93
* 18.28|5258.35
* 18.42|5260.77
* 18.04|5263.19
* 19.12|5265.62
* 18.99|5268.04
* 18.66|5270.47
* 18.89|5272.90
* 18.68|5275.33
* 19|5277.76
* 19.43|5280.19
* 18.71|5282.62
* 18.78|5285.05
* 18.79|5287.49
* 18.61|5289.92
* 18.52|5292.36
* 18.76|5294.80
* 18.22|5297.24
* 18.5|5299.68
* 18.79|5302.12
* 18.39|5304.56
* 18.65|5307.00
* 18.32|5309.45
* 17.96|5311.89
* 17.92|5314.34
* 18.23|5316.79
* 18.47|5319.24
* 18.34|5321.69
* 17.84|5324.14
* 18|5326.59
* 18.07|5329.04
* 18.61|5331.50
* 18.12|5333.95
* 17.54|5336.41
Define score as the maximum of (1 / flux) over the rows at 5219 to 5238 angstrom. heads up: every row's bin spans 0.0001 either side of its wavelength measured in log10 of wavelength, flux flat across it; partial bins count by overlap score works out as 0.058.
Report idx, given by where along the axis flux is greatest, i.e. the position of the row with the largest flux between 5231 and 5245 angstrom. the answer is 5234.19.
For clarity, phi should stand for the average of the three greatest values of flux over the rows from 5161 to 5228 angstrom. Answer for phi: 18.2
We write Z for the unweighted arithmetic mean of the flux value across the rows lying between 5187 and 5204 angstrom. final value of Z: 17.6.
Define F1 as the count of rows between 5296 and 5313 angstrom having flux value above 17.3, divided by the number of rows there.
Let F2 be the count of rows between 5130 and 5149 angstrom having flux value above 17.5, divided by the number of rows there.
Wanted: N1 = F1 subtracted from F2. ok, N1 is -1.0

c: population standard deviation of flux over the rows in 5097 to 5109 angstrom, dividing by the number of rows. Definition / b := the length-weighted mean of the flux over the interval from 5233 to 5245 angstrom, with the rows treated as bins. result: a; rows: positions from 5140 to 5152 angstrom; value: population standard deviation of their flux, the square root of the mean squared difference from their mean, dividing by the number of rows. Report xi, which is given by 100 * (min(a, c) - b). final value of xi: -1794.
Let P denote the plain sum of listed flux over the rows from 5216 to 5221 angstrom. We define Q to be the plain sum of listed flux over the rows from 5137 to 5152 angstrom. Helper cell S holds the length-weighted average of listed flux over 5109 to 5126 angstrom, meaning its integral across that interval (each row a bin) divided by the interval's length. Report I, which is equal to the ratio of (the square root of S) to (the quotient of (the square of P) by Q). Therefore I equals 0.35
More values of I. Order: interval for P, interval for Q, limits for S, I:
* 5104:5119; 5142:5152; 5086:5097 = 0.03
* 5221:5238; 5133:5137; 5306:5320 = 0.01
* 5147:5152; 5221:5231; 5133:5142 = 0.24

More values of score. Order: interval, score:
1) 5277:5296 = 0.054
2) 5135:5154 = 0.060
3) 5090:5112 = 0.067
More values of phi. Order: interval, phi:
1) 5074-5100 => 16.3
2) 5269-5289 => 19.1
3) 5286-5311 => 18.8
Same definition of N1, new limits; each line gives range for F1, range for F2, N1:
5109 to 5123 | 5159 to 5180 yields 0.3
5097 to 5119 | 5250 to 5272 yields 1.0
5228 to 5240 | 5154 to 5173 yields -0.5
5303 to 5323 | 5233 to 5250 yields 0.0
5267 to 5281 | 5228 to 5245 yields 0.0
